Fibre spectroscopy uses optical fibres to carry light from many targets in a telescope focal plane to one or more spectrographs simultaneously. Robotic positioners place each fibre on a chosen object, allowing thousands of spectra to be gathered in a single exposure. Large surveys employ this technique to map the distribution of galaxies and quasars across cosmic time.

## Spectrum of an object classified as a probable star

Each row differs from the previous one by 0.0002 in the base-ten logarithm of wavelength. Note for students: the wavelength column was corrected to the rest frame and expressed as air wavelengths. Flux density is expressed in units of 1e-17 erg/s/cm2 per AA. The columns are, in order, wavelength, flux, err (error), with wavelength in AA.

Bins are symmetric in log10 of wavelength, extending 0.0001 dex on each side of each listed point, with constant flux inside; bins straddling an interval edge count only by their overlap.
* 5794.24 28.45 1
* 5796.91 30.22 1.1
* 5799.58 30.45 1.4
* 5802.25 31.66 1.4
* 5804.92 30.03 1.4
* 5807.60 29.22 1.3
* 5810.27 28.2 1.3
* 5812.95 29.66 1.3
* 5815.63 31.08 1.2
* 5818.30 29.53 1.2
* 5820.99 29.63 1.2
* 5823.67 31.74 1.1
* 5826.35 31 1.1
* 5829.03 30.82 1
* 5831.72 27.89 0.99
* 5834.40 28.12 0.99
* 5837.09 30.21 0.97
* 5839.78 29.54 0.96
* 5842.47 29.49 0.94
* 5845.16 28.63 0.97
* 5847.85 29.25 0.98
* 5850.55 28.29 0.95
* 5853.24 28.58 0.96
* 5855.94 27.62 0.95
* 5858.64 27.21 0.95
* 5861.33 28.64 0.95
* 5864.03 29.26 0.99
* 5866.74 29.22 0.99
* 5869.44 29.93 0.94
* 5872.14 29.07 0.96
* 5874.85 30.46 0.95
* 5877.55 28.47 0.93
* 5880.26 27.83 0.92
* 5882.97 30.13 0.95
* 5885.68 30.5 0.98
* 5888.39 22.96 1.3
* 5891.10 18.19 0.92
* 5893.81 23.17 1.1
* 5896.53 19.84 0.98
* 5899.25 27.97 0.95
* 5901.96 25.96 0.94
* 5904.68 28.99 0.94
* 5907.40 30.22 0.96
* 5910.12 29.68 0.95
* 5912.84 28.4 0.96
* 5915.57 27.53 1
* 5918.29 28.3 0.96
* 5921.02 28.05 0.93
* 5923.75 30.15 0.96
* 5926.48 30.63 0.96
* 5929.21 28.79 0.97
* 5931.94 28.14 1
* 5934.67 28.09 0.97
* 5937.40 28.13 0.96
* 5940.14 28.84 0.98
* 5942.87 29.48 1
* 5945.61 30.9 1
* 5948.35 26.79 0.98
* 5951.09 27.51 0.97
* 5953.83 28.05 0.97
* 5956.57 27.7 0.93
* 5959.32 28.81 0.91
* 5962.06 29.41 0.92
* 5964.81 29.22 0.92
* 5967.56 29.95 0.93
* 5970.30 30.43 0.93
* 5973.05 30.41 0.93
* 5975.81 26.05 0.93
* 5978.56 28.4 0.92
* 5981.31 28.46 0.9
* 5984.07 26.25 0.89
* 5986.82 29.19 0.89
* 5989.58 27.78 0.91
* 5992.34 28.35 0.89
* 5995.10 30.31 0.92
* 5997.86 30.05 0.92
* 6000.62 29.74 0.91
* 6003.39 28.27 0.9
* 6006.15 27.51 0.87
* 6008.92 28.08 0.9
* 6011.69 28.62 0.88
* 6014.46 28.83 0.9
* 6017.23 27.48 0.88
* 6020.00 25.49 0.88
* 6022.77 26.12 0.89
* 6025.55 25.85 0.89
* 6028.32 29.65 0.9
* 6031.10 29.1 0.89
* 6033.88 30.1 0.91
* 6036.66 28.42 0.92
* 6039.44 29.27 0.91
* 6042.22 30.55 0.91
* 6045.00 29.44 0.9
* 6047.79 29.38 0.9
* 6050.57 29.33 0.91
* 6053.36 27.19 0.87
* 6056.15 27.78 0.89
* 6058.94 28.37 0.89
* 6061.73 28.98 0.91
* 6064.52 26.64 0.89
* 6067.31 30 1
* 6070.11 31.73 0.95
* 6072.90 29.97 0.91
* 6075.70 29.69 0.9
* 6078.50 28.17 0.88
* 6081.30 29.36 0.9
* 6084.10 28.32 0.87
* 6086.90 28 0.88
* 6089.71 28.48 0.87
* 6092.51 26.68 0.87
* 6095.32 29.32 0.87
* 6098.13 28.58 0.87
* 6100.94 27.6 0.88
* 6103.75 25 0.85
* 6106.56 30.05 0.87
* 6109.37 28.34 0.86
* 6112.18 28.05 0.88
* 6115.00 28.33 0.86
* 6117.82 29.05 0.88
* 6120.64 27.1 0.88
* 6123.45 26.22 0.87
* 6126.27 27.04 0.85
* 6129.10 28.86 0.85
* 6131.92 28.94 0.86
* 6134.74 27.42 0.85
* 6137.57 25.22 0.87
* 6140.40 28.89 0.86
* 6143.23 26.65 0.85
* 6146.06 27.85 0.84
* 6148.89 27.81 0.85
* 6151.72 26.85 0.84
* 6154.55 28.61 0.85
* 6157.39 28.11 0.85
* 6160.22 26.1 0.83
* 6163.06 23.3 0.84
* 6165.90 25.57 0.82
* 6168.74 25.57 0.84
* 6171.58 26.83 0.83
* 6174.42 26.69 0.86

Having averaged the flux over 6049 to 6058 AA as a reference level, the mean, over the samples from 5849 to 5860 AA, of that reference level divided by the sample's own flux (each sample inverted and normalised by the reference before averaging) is 1.007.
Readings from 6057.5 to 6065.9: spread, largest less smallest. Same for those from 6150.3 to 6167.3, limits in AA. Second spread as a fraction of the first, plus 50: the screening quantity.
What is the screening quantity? 52.3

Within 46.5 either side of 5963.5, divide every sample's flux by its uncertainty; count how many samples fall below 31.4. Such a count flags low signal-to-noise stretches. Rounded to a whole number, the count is 18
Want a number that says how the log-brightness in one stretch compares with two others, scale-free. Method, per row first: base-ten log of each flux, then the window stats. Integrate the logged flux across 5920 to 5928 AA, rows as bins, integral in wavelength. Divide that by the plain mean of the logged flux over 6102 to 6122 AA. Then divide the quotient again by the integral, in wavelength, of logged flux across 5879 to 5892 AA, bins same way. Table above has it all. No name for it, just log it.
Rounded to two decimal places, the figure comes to 0.44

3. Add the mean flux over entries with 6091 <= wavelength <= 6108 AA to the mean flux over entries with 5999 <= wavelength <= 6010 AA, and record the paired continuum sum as 56.3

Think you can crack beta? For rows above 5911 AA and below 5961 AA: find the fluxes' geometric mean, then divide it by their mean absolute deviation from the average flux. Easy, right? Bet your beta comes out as 34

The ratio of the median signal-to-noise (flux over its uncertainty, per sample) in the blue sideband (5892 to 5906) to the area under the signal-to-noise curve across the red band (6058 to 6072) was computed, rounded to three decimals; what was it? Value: 0.063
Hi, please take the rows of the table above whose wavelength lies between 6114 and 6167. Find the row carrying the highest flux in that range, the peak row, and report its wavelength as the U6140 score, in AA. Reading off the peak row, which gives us 6117.82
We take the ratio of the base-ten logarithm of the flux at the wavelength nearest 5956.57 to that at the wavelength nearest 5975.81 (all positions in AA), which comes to 1.02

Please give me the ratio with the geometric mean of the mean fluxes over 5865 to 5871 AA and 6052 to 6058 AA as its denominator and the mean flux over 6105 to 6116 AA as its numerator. 1.01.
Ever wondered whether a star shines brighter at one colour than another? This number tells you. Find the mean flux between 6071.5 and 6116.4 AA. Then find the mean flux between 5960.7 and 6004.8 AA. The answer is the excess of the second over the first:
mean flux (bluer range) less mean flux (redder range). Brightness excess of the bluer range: 0.52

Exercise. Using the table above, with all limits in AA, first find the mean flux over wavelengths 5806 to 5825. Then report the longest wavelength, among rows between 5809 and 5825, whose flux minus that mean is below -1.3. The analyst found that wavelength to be 5810.27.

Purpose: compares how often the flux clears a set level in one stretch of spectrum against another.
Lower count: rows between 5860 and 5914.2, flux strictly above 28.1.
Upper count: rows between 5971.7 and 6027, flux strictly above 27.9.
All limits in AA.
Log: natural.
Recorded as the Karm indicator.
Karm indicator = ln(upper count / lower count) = -0.08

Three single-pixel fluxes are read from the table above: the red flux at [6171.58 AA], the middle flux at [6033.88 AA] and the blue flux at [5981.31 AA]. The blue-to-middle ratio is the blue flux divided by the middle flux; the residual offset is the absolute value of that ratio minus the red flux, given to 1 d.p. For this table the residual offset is 25.9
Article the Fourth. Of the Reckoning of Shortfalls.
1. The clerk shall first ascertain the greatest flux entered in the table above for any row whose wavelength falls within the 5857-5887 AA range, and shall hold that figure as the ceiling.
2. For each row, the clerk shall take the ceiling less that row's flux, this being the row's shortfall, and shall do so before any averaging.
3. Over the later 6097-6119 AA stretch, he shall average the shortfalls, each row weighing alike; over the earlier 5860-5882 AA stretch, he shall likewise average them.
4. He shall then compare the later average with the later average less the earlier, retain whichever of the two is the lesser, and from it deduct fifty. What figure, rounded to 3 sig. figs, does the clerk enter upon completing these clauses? -49.0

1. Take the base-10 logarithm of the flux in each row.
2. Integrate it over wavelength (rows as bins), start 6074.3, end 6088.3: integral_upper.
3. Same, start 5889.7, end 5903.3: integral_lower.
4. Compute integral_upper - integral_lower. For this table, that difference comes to 2.0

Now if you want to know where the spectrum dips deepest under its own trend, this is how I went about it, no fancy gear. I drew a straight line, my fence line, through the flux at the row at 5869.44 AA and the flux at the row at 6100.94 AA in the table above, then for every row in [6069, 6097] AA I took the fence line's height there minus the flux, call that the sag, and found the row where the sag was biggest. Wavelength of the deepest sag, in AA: 6092.51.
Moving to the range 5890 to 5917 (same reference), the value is 5891.10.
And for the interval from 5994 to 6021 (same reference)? 6020.00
